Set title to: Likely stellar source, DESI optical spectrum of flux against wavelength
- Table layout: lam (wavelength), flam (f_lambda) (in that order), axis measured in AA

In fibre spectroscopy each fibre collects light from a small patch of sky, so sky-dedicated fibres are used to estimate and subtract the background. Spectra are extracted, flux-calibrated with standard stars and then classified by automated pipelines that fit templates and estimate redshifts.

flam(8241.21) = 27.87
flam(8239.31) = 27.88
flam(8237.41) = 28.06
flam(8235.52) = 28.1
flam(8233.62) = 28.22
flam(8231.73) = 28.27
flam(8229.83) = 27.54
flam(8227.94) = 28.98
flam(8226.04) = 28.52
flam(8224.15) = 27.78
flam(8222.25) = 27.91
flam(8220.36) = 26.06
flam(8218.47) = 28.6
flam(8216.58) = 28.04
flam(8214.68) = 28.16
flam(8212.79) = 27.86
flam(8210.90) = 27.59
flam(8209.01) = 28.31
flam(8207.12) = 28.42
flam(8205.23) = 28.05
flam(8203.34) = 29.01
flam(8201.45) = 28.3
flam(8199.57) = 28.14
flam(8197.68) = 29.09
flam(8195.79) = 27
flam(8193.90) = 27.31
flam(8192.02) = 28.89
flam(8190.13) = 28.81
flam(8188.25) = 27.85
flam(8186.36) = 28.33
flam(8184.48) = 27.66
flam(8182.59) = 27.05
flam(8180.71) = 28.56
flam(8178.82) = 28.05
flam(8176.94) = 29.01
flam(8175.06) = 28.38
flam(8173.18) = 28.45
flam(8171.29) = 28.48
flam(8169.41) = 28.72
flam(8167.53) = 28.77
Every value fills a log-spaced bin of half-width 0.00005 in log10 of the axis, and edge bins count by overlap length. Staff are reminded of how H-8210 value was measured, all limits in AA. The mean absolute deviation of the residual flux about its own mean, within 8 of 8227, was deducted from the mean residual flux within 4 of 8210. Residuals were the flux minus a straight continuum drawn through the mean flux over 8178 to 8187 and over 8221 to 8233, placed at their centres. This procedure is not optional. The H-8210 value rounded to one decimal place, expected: -0.6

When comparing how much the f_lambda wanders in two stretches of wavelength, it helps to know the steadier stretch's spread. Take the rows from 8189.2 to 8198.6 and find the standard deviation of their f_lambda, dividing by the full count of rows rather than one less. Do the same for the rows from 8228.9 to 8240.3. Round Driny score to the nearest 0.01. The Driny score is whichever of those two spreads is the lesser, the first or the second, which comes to 0.24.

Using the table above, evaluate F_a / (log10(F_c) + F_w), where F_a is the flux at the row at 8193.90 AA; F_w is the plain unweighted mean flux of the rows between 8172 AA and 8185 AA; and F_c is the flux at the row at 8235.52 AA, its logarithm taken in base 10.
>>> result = 0.922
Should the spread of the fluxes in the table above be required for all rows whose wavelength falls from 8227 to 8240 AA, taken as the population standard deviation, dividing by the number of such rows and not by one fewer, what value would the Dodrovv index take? 0.41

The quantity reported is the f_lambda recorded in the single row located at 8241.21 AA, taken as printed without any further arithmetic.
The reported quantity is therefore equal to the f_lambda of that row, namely 27.87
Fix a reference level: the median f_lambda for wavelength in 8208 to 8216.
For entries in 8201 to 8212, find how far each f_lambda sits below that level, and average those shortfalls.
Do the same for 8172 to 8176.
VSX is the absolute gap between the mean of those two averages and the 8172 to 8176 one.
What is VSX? 0.07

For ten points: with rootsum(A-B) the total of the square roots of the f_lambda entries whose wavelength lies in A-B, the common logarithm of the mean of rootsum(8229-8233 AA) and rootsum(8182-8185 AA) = 1.022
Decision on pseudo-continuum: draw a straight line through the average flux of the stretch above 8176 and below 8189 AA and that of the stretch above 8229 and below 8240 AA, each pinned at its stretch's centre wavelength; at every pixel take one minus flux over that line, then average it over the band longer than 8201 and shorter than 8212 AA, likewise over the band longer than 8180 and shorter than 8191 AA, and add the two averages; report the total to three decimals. -0.007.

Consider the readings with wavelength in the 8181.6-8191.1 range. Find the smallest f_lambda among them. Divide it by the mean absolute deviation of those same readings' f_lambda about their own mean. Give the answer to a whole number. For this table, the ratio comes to 54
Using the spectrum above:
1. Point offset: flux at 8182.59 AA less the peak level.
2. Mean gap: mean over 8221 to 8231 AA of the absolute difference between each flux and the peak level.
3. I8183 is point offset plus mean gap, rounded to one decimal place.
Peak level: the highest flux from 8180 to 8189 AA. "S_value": -0.9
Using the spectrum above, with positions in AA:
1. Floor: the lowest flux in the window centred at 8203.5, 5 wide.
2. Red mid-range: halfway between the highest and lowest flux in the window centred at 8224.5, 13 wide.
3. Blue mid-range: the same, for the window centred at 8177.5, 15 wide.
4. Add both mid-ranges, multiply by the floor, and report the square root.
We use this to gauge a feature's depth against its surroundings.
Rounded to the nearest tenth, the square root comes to 39.5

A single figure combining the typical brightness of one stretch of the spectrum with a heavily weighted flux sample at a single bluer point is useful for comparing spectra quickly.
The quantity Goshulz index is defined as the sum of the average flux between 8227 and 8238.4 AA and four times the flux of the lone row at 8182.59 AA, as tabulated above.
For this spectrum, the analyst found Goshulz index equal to 136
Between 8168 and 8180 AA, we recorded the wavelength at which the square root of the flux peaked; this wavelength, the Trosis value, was 8176.94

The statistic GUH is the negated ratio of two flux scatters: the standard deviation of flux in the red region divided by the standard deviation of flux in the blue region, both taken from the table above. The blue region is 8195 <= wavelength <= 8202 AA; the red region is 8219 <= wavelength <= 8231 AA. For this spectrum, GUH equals -1.2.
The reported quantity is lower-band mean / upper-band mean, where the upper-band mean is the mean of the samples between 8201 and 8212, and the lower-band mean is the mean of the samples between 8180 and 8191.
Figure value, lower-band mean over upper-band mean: 0.99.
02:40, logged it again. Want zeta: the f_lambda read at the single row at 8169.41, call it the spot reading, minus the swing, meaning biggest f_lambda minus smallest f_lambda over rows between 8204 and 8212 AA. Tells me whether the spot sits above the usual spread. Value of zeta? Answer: 27.9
